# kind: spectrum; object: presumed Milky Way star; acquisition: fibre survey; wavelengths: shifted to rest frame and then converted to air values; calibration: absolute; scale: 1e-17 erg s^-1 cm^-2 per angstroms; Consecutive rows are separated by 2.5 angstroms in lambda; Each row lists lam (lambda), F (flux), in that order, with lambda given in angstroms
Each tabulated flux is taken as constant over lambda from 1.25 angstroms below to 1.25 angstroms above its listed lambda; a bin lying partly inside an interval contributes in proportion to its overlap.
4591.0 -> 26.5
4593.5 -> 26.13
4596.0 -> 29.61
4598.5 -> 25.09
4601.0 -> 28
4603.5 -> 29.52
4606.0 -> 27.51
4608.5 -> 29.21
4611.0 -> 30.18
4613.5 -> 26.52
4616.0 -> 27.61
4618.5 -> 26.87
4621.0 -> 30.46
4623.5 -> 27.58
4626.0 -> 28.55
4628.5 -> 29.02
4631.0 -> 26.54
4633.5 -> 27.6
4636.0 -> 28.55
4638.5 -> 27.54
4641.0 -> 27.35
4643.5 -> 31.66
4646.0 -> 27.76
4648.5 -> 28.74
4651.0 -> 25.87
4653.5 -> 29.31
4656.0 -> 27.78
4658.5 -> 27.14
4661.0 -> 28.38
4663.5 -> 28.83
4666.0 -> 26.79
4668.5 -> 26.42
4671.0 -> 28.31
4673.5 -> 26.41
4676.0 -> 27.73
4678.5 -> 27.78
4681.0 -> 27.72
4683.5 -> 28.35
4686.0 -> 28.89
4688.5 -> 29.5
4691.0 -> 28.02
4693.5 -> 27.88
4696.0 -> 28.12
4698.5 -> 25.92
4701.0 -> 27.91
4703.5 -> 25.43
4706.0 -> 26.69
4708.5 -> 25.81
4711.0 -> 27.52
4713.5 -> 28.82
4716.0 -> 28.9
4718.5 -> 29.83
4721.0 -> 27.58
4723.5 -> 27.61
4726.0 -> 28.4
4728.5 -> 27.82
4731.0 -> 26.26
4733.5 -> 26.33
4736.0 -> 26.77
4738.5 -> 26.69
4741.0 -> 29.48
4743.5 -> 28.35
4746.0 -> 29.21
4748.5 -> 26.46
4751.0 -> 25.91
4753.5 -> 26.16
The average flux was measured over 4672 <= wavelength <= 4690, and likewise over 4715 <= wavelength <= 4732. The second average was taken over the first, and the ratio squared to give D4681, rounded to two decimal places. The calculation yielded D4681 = 1.00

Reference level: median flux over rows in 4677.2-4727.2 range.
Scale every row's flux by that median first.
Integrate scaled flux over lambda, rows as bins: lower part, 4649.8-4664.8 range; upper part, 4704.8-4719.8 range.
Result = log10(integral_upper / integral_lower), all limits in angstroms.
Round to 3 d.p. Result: 0.001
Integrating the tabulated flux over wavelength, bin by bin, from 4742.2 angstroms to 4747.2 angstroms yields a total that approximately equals 144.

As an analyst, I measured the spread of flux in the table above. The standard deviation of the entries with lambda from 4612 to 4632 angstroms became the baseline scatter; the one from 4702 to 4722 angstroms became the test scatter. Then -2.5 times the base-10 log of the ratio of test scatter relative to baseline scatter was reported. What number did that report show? -0.13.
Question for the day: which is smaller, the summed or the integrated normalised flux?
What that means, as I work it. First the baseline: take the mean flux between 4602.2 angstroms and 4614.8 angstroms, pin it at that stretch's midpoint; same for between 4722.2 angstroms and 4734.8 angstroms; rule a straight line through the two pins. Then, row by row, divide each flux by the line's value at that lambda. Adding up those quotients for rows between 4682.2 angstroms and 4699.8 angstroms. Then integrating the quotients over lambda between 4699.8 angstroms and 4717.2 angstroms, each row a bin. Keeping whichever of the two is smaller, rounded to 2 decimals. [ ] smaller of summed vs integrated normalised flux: 7.10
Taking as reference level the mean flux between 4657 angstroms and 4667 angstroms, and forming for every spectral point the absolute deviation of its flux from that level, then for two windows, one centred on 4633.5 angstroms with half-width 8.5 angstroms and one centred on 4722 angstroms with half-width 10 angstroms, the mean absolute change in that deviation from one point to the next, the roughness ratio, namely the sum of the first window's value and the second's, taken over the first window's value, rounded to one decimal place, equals 2.6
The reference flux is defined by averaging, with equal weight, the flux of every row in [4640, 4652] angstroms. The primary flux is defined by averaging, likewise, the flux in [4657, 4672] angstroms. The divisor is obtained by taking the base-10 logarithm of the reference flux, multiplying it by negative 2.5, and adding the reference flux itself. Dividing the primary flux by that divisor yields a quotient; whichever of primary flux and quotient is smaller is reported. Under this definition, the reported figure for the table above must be 1.12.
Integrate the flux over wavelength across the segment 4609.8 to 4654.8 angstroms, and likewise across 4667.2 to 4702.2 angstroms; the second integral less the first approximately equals -297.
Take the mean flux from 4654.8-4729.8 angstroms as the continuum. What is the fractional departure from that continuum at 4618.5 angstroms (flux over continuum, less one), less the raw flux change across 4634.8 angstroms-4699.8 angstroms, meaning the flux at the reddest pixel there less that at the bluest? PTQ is 2.6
